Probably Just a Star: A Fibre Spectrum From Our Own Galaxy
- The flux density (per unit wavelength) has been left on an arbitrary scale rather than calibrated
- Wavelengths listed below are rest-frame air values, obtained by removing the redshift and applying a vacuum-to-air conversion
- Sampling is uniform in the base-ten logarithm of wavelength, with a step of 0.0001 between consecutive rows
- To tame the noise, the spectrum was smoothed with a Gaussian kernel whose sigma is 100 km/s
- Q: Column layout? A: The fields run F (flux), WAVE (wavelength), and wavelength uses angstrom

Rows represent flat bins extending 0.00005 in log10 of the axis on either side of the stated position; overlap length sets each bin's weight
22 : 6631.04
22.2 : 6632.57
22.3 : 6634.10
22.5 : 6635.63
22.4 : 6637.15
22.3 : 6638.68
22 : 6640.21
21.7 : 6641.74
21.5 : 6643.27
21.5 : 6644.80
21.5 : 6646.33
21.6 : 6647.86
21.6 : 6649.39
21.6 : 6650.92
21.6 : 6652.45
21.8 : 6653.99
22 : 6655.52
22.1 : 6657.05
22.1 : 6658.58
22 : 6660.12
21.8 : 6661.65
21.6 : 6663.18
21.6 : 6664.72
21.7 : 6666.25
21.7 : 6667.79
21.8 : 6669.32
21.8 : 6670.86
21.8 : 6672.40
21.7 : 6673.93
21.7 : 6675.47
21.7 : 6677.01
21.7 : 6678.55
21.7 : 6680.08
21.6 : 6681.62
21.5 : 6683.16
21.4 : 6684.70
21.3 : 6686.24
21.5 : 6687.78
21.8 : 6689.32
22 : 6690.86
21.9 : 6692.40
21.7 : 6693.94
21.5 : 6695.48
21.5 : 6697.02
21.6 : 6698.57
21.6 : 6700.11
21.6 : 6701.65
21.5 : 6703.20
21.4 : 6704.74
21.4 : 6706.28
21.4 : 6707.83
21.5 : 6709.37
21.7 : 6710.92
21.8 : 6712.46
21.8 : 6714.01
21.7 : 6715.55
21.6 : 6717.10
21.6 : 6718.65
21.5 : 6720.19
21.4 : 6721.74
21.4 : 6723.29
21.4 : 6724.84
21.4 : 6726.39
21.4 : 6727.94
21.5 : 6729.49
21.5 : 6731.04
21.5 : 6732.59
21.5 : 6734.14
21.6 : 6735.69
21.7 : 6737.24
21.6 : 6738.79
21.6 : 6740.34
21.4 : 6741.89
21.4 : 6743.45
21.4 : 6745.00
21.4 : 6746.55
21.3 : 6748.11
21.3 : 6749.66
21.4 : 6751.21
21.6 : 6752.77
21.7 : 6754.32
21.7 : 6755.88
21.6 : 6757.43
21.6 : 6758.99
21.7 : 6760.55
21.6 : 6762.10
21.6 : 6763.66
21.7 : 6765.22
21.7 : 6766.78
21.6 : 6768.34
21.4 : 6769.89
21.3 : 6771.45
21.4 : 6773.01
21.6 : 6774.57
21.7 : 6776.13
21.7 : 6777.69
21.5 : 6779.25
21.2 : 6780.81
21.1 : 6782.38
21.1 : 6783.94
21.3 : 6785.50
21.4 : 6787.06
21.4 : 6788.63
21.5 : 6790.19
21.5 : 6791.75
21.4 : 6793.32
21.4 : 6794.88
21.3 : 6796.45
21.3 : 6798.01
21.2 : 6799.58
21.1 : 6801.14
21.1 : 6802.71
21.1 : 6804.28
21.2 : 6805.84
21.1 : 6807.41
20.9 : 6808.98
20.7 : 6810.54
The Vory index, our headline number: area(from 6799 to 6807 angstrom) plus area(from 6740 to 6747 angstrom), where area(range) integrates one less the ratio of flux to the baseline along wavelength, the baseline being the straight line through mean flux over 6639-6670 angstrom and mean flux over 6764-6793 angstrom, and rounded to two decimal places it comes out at 0.13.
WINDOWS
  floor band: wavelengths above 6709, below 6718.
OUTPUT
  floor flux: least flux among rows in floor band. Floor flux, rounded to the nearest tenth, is 21.5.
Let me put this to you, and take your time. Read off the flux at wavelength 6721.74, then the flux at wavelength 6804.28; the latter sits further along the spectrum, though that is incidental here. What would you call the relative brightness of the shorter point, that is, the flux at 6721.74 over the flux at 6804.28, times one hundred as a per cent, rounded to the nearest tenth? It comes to 101.4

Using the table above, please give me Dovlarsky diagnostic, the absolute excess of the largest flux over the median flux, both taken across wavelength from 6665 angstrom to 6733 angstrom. 0.40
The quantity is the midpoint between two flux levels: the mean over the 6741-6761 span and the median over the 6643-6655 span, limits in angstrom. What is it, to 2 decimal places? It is 21.55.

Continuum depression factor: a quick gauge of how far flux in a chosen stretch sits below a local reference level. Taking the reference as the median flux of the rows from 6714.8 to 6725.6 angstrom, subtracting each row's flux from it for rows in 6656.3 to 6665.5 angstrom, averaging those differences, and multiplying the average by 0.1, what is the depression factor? -0.037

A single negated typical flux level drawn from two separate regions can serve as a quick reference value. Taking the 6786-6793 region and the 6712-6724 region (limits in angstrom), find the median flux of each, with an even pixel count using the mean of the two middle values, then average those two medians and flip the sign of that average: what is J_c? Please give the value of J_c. -21.5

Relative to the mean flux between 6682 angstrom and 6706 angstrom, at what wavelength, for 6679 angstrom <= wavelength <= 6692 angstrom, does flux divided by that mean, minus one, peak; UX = 6690.86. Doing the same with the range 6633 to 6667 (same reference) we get 6635.63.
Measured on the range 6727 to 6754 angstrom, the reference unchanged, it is 6737.24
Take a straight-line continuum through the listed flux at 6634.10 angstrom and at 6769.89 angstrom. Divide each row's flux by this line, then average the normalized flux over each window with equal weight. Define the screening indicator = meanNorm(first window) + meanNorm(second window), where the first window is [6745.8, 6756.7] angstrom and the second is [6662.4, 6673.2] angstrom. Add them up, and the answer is 1.98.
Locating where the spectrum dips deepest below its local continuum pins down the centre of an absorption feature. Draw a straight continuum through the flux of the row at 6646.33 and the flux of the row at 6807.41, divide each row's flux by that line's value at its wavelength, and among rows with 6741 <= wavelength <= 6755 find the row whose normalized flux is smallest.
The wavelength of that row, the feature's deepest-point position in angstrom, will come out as 6748.11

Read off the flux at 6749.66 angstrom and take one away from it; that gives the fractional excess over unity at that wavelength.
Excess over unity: 20.3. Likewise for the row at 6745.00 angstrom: 20.4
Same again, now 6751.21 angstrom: 20.4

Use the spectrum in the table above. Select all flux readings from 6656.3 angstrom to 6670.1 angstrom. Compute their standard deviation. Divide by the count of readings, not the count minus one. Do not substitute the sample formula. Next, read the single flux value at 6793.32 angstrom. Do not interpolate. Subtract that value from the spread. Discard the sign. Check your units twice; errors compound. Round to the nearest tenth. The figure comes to 21.2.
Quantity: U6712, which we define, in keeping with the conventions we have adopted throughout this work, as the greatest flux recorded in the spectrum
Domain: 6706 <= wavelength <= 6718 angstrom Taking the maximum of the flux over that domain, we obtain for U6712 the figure 21.8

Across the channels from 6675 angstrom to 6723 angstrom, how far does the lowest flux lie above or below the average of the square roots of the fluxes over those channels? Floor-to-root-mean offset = 16.7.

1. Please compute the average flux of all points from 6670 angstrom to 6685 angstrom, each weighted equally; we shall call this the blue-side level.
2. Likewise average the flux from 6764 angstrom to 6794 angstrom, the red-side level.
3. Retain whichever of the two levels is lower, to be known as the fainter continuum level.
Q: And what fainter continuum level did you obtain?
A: 21.4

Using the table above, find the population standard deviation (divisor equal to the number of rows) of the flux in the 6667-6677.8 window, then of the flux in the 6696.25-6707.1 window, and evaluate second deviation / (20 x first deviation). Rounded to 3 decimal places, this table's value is 0.084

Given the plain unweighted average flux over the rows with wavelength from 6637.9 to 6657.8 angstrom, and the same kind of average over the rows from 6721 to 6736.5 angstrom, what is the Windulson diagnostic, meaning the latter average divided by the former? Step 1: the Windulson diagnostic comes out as 0.986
